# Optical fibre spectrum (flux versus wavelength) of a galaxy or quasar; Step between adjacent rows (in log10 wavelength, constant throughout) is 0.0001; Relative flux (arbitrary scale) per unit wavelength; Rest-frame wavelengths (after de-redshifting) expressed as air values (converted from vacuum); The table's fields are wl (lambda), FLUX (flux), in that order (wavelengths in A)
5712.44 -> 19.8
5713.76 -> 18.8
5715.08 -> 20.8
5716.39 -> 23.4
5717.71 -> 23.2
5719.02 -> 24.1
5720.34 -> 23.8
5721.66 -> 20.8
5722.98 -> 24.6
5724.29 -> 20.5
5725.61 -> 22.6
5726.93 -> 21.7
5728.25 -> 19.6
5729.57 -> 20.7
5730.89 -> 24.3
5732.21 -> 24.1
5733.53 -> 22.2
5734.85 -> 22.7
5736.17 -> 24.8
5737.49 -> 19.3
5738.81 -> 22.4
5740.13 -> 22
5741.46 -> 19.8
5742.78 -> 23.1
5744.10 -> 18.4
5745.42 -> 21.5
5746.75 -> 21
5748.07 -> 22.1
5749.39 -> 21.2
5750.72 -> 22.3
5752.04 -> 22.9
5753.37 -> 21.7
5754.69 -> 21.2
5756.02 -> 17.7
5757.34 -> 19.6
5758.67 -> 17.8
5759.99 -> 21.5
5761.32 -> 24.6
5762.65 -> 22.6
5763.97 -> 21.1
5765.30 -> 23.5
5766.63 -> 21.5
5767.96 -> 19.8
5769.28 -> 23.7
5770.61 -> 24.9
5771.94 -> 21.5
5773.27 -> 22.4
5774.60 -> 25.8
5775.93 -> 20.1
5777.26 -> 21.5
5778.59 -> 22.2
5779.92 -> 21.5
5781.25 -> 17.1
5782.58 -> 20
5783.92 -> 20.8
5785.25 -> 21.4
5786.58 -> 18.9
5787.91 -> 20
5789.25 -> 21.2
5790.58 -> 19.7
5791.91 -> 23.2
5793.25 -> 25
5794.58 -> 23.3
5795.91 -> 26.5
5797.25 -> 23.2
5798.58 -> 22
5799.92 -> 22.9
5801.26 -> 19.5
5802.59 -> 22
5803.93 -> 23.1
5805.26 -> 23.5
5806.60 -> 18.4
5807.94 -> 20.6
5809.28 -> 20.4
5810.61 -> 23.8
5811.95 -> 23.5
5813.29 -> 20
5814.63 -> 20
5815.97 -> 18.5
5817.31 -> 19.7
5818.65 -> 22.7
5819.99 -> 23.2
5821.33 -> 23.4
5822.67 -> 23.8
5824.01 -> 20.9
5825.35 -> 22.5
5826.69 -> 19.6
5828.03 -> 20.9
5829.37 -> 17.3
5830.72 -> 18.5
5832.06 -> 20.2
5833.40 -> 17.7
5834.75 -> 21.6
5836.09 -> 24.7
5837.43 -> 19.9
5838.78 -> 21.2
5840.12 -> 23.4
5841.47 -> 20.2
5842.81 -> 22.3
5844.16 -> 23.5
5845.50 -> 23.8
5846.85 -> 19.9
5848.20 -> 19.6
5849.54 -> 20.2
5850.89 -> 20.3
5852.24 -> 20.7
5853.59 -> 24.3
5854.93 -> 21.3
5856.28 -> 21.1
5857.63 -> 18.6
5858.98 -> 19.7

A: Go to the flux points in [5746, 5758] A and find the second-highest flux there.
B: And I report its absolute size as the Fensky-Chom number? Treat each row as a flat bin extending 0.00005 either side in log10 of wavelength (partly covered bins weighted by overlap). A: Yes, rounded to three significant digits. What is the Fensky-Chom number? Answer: 22.3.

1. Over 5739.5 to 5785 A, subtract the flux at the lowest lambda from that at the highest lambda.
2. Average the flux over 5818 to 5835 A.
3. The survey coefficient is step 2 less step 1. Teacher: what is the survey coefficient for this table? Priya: 22.1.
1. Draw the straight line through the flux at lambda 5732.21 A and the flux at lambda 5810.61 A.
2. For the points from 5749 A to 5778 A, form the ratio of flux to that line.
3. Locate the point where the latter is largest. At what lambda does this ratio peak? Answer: 5774.60 A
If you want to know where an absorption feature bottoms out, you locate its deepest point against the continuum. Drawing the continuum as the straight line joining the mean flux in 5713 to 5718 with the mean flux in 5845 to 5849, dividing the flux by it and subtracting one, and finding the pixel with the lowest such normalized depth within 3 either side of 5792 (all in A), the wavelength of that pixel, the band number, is 5790.58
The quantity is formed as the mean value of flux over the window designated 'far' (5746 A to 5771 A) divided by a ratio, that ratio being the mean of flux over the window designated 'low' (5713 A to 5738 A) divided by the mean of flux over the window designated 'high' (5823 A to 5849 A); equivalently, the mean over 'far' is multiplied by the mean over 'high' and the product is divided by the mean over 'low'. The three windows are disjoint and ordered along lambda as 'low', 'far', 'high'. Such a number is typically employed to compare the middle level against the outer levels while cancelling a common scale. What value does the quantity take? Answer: 20.4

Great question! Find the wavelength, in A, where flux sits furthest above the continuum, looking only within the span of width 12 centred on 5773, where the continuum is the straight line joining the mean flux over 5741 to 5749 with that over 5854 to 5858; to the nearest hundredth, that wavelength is 5774.60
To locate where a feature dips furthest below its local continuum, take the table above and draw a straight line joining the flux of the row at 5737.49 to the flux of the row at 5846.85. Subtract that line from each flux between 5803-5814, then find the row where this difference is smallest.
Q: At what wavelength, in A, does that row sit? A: 5806.60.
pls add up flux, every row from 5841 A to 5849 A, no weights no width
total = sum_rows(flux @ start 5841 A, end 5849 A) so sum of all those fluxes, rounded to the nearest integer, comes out 129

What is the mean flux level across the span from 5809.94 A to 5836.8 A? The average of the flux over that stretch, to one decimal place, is 21.1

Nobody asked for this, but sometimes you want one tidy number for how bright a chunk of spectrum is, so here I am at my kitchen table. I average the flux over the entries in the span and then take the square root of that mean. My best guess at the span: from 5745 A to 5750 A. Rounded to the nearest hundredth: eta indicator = 4.63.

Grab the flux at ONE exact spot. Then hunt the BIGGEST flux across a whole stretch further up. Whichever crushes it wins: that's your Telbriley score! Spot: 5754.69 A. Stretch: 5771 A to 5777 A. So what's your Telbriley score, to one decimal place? 25.8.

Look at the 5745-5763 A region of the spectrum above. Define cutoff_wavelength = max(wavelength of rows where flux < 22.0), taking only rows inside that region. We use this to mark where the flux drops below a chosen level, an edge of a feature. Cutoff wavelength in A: 5759.99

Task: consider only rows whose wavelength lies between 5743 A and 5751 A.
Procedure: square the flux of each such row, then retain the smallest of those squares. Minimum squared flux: 339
